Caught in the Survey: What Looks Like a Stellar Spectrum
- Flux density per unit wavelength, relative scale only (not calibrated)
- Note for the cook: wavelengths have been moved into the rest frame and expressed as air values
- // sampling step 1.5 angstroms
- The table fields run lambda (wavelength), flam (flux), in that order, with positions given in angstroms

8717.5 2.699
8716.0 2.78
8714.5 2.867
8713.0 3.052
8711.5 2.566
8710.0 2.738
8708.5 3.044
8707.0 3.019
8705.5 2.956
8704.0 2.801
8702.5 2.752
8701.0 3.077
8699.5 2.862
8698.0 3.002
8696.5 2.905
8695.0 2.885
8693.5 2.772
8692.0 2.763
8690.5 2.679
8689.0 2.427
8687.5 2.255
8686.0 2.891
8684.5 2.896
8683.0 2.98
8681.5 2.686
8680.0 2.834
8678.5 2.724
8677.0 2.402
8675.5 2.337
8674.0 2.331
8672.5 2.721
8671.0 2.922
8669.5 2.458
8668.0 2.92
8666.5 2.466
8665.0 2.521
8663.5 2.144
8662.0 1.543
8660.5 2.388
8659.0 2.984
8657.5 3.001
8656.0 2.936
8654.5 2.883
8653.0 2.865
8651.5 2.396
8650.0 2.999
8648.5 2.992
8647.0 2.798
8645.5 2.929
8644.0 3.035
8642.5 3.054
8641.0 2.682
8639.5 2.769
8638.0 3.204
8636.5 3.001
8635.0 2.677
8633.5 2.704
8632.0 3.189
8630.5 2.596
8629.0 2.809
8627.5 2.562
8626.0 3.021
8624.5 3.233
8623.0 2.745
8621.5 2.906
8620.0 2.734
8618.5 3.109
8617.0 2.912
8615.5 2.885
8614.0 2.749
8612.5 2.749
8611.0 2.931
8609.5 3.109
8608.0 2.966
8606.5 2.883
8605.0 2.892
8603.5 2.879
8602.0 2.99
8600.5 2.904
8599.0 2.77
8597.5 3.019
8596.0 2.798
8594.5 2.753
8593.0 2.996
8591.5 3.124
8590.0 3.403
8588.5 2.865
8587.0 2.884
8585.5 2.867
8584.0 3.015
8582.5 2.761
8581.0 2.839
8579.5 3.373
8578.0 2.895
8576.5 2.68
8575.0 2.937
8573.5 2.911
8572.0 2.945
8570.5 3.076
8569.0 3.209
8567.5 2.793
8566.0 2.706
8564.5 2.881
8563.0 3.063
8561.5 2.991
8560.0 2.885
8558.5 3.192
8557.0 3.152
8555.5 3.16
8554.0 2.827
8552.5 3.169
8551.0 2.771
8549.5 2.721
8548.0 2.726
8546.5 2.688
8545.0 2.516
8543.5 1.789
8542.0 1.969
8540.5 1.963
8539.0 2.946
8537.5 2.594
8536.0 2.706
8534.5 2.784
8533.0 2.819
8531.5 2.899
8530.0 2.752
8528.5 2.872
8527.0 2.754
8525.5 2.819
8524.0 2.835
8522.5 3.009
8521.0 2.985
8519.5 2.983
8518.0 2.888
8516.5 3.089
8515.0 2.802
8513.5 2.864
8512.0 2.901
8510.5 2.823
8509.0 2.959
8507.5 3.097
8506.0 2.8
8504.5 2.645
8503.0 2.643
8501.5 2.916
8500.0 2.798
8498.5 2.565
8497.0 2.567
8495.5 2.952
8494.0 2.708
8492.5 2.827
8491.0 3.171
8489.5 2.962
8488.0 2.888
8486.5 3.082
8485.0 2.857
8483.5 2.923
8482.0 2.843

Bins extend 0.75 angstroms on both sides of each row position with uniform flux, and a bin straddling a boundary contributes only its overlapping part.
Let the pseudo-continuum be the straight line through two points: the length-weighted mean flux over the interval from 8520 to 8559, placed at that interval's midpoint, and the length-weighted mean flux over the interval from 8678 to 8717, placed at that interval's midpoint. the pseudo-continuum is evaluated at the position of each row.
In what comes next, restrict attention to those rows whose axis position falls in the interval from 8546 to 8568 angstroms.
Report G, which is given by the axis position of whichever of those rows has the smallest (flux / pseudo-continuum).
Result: 8546.5 angstroms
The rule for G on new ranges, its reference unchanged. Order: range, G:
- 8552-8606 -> 8576.5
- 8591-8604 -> 8594.5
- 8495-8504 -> 8498.5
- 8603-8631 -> 8627.5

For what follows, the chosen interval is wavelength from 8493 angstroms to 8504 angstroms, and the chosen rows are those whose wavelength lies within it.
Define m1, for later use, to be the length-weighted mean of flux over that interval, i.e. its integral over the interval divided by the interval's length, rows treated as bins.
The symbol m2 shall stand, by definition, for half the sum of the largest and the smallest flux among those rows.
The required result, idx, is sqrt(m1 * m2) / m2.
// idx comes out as 0.996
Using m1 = 2.74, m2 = 2.76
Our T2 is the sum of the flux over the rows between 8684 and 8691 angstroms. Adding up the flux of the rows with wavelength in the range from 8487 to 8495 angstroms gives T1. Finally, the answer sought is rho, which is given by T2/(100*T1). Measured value 0.0090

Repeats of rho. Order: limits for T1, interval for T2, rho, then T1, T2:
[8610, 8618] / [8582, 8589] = 0.0101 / 14.2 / 14.4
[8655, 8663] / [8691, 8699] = 0.0111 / 12.9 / 14.3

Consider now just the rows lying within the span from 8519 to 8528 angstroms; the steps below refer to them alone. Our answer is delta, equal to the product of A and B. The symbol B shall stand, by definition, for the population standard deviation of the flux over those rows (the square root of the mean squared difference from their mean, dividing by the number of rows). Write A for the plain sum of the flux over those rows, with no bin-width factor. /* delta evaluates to 1.7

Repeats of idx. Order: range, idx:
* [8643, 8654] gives 1.027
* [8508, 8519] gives 0.994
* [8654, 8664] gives 1.061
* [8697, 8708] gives 1.002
